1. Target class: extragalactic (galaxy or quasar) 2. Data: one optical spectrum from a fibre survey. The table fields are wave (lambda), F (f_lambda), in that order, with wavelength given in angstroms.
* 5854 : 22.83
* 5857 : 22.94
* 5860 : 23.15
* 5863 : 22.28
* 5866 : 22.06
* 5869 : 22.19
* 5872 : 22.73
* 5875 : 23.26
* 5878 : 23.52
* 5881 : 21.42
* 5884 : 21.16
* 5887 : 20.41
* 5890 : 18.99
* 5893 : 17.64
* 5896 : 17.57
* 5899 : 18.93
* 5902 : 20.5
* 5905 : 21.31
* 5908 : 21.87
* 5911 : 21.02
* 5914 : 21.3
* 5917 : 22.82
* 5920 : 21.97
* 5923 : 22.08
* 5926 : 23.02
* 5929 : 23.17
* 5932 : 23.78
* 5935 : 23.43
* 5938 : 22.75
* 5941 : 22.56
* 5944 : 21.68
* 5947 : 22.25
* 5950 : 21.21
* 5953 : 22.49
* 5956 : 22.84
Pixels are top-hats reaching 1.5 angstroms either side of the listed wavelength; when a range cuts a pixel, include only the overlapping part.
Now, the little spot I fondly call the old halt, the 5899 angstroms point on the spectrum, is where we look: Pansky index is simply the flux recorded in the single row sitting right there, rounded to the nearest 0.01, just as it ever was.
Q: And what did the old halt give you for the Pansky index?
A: 18.93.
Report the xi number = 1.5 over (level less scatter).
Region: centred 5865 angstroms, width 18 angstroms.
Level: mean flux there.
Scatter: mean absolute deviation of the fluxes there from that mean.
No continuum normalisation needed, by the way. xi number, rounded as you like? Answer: 0.0676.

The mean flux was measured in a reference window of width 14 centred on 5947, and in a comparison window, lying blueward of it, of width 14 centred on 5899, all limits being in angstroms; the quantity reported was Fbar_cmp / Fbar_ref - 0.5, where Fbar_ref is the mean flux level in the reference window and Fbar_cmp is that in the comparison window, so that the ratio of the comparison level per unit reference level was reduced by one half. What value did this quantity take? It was 0.37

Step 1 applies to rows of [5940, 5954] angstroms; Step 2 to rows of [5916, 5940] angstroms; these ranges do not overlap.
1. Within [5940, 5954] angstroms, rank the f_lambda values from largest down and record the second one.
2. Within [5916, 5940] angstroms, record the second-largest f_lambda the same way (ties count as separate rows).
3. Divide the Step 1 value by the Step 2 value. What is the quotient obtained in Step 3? 0.96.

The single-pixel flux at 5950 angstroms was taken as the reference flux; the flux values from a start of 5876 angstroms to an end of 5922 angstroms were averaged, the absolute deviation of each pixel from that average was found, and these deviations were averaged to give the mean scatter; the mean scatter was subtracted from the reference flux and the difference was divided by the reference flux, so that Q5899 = 0.936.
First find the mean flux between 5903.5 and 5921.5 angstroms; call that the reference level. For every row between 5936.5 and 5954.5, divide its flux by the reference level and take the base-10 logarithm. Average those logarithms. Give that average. 0.01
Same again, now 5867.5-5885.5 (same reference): 0.01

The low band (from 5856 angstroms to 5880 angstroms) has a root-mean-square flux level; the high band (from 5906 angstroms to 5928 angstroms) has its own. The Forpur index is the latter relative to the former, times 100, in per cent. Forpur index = 97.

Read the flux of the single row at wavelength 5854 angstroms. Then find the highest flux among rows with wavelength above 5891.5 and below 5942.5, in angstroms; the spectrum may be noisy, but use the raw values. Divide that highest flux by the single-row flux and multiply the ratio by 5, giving 5.21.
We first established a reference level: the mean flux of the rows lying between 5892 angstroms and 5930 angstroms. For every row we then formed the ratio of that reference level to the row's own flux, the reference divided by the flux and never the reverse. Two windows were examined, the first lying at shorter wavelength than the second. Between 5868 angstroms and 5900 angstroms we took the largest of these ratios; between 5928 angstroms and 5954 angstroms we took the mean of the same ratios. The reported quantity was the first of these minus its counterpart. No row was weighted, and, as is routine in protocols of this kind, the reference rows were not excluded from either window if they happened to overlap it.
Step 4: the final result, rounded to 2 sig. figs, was 0.26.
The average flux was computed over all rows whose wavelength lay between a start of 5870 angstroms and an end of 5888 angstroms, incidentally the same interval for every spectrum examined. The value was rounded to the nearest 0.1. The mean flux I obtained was 22.1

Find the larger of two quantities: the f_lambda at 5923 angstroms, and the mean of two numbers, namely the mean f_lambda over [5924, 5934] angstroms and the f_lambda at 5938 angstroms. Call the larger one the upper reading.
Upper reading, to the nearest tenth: 23.0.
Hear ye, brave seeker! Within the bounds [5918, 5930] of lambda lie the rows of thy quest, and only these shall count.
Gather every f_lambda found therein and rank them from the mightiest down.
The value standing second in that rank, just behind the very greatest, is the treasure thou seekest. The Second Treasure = 23.02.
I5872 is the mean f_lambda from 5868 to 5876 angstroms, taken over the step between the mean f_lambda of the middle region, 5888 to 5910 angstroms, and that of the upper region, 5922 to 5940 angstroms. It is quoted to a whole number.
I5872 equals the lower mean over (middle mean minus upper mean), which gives -7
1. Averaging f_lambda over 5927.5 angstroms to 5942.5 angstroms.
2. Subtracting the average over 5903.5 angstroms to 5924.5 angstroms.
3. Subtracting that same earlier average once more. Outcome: -20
